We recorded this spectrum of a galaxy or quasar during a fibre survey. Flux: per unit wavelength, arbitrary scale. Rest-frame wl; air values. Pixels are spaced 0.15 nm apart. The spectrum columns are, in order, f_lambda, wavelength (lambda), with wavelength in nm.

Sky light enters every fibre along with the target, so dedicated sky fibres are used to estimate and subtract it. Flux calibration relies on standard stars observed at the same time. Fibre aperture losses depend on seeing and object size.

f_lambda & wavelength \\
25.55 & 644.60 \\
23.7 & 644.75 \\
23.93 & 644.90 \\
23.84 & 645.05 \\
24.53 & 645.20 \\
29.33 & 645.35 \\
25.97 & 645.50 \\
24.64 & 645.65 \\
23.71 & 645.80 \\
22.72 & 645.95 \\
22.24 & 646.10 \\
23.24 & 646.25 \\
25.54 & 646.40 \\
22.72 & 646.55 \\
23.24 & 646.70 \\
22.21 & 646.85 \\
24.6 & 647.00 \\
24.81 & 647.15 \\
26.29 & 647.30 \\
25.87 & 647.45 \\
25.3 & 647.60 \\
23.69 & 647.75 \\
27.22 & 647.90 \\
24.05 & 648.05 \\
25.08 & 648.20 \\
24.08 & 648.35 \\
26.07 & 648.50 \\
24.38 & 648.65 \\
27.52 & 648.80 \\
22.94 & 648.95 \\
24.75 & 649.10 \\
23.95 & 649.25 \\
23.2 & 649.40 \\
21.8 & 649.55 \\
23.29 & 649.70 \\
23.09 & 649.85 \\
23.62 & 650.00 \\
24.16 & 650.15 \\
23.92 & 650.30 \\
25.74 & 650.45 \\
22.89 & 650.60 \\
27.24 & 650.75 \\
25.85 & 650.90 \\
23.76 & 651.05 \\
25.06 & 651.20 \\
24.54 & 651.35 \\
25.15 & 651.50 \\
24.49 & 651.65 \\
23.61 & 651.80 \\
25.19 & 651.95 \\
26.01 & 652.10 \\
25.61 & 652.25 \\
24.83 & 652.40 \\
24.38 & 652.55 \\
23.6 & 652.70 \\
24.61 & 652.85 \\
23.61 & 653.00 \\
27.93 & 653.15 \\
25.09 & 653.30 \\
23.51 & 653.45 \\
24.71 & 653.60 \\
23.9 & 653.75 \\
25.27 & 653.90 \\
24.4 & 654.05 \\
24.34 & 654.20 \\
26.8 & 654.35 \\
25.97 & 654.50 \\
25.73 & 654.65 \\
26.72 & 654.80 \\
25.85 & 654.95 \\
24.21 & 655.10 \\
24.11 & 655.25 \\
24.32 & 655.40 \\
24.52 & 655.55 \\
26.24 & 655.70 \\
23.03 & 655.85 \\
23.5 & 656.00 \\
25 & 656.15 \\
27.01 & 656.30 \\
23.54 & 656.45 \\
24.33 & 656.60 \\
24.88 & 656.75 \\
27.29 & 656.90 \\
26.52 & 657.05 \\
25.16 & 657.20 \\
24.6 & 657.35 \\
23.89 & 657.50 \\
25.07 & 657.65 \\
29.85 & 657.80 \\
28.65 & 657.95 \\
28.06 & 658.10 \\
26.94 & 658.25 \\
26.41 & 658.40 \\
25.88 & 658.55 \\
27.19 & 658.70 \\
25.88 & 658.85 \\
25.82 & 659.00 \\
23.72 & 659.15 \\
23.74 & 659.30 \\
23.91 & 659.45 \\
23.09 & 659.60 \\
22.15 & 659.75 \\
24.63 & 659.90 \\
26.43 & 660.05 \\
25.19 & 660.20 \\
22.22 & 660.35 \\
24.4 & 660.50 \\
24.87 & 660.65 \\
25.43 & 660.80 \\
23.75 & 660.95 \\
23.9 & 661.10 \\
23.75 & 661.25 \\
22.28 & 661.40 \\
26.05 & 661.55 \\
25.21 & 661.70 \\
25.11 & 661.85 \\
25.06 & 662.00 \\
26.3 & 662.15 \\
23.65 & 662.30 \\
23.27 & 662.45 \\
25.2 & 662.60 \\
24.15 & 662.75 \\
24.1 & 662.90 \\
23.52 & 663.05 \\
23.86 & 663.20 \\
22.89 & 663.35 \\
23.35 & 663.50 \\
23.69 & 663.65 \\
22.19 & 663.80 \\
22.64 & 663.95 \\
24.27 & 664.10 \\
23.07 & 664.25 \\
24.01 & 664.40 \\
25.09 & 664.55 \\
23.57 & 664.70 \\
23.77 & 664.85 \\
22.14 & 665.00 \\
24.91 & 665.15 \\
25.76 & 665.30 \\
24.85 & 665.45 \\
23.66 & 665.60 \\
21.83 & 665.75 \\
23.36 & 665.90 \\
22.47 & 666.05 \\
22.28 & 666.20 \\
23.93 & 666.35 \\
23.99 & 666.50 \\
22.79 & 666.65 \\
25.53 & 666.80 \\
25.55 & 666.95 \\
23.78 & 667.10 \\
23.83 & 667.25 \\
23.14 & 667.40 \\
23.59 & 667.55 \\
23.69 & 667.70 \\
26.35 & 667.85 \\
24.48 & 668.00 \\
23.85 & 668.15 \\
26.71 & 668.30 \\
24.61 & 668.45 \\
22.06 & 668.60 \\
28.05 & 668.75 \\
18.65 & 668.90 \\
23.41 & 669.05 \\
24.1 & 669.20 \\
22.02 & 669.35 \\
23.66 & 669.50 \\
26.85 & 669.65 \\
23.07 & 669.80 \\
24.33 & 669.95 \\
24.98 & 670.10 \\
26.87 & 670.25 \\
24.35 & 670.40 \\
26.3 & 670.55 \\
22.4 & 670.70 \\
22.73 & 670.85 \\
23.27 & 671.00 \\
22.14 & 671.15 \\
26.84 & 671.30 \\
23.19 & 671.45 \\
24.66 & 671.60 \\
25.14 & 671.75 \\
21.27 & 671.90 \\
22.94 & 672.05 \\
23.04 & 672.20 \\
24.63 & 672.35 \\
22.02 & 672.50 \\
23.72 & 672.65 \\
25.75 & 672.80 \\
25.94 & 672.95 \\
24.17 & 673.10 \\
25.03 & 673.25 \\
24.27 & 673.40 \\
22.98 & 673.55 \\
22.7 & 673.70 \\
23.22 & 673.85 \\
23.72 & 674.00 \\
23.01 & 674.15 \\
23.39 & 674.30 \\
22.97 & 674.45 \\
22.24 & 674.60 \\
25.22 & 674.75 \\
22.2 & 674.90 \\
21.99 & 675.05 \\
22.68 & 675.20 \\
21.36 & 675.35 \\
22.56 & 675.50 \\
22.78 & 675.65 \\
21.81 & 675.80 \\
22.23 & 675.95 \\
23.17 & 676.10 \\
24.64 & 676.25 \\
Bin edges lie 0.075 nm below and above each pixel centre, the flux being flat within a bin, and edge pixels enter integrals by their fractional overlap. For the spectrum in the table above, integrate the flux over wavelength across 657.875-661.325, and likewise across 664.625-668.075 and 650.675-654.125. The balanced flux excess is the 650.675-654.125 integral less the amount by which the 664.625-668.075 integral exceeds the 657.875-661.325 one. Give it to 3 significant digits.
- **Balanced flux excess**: 89.9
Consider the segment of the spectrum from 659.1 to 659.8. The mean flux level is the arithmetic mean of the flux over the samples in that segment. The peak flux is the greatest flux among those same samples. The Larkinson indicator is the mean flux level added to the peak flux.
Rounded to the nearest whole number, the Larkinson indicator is 47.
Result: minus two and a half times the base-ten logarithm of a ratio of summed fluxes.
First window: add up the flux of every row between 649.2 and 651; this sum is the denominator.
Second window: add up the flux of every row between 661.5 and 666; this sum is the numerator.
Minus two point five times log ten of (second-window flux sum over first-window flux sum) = -1.0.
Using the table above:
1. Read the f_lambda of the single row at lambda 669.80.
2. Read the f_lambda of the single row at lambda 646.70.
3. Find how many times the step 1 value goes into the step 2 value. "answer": 1.01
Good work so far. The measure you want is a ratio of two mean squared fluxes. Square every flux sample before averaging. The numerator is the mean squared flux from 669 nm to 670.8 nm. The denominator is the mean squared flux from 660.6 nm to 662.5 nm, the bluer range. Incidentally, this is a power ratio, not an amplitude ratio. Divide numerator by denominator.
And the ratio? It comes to 0.99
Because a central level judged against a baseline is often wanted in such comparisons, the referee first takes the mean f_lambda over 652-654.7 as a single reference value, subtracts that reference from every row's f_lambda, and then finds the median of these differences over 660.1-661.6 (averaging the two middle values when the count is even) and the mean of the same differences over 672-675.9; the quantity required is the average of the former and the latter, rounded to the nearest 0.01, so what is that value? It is -1.28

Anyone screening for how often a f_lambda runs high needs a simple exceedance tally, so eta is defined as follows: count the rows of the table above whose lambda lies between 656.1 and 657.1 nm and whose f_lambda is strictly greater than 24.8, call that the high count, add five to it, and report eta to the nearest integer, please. 10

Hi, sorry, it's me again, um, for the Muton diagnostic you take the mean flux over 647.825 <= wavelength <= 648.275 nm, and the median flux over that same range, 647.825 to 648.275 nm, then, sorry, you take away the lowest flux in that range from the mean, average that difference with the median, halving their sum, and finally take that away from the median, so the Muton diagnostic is 11.8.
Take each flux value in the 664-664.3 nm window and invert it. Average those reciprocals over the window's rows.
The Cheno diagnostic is 0.0423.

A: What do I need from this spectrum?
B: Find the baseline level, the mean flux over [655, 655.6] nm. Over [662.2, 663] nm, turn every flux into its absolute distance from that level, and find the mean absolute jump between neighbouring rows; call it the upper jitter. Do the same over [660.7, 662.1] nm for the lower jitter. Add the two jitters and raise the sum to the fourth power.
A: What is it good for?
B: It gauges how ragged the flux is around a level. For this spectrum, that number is 0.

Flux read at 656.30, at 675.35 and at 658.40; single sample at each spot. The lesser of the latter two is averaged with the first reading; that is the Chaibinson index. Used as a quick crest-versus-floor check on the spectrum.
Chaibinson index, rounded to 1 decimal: 24.2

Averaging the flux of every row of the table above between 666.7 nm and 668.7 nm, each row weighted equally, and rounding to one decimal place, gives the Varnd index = 24.4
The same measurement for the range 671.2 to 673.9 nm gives 24.0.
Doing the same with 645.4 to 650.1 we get 24.3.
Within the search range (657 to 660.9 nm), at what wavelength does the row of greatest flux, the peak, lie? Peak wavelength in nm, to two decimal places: 657.80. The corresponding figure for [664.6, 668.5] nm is 668.30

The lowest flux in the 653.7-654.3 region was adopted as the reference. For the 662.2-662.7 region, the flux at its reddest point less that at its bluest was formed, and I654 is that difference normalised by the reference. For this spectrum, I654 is 0.065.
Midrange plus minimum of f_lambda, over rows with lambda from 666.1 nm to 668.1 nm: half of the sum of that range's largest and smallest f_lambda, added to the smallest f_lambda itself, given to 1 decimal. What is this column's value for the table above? 46.6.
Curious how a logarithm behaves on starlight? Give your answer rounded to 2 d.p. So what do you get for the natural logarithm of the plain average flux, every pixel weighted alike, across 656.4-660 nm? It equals 3.24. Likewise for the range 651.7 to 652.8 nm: 3.21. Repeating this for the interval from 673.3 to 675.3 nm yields 3.14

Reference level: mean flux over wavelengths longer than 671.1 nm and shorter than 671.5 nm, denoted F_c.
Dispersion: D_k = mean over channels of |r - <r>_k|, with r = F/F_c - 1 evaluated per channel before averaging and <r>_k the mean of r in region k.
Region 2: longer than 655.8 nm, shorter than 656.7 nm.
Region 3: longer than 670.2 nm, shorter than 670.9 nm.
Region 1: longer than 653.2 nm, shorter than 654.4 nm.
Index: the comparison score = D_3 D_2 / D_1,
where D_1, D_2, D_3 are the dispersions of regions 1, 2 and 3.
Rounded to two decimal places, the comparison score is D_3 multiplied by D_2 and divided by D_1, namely 0.10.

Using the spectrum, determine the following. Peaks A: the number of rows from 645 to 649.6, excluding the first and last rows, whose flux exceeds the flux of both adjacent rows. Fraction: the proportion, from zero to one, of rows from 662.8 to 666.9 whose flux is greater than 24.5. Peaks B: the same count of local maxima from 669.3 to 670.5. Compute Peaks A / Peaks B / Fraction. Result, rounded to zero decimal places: 24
